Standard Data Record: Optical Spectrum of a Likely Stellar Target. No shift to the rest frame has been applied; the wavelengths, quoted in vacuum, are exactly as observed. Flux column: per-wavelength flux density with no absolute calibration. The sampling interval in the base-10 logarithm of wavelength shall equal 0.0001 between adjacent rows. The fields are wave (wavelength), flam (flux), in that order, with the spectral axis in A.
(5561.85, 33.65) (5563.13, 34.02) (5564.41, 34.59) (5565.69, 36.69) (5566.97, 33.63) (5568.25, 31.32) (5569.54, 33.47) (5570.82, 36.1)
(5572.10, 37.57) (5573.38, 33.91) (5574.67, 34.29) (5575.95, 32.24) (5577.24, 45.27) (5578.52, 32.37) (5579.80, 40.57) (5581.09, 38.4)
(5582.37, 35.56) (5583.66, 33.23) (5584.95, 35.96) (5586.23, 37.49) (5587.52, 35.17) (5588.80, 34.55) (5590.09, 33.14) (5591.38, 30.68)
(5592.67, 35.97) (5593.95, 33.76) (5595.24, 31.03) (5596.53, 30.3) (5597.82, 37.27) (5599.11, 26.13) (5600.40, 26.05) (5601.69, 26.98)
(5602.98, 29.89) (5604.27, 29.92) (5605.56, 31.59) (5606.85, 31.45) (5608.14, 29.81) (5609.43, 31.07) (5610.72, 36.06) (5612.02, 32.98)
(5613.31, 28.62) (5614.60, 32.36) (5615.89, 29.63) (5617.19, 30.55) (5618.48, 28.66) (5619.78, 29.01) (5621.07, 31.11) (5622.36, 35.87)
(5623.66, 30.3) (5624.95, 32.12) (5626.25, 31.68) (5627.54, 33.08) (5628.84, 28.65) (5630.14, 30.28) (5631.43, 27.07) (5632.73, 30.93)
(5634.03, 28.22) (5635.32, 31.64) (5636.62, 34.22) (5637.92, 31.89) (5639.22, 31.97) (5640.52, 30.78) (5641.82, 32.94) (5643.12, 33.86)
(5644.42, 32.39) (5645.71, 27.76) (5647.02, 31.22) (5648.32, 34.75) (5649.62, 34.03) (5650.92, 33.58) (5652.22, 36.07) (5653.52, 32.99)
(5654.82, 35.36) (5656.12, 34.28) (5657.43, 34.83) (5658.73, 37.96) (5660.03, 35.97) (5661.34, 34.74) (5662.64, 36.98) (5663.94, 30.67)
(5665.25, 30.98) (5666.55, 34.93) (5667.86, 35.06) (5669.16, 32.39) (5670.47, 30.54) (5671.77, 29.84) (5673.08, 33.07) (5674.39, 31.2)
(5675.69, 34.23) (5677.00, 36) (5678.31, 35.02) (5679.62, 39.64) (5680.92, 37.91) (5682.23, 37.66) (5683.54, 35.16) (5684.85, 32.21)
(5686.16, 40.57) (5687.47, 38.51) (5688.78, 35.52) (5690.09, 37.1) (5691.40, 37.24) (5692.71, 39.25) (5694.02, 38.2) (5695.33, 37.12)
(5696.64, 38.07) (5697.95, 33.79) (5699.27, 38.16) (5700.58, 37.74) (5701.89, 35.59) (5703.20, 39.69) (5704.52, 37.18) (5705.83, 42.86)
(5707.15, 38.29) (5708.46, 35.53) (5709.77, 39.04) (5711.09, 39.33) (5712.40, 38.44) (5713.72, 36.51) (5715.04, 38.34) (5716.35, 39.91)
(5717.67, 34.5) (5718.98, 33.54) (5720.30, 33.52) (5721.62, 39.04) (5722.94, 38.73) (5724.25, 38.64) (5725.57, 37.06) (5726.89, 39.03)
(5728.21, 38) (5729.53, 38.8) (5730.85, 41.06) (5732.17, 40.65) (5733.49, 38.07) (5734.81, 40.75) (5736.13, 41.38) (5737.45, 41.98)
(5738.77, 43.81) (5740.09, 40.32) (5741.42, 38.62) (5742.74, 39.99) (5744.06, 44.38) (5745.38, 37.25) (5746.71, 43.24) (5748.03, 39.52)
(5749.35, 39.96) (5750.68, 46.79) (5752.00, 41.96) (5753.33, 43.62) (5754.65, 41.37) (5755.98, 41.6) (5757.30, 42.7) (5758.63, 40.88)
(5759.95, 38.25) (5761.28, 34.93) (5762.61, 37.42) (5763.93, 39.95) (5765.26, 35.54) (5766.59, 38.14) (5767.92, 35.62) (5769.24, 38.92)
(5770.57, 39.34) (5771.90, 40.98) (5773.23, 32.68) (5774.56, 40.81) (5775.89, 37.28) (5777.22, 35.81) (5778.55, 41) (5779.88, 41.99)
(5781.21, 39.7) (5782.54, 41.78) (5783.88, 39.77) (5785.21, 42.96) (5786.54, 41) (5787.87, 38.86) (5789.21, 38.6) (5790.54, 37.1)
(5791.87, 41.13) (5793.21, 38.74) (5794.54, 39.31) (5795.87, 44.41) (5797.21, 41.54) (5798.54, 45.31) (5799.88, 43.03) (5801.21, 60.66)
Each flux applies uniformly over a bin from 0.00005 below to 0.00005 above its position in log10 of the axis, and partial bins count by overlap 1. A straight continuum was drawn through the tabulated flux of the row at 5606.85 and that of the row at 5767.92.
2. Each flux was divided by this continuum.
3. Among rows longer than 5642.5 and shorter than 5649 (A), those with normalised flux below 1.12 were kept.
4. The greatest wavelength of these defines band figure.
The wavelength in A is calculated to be 5648.32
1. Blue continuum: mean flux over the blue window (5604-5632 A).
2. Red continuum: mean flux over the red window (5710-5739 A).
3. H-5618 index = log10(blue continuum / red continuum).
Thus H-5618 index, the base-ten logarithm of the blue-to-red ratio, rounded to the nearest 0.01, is -0.10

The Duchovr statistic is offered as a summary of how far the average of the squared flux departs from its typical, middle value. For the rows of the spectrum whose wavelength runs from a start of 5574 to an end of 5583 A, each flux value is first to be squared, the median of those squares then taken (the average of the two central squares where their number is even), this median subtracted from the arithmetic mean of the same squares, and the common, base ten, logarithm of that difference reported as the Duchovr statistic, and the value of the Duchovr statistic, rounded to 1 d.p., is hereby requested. 2.1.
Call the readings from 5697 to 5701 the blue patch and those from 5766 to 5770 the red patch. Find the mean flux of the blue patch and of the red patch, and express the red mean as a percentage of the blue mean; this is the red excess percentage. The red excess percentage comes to 103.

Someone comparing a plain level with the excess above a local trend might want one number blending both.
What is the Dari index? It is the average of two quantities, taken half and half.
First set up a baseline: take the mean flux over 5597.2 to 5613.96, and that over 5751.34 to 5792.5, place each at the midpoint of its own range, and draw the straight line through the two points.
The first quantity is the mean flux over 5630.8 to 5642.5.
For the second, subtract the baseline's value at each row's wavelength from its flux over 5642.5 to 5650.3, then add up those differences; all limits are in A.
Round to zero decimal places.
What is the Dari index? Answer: 14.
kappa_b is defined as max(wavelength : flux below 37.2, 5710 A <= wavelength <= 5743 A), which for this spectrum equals 5725.57 A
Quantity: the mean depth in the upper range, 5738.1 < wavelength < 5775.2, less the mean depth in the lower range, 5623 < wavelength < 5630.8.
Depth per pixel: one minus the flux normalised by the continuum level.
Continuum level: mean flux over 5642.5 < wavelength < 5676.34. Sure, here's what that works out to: -0.27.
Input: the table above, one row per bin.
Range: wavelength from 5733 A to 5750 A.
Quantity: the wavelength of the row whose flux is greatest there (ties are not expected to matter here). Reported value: 5744.06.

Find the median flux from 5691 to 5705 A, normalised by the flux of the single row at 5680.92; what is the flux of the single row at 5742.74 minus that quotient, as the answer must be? 39.0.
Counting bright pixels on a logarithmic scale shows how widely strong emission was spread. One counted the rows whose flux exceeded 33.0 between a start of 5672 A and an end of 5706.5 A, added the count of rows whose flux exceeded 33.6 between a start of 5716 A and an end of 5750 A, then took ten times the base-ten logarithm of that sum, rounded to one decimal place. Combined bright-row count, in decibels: 16.8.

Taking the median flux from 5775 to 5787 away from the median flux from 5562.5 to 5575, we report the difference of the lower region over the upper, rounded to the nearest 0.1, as -6.8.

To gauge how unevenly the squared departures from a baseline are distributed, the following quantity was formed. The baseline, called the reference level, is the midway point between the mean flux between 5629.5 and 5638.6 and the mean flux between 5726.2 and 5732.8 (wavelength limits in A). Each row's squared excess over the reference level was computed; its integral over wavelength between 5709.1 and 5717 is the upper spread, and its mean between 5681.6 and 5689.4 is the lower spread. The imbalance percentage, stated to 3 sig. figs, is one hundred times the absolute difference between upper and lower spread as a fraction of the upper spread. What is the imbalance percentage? 91.1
